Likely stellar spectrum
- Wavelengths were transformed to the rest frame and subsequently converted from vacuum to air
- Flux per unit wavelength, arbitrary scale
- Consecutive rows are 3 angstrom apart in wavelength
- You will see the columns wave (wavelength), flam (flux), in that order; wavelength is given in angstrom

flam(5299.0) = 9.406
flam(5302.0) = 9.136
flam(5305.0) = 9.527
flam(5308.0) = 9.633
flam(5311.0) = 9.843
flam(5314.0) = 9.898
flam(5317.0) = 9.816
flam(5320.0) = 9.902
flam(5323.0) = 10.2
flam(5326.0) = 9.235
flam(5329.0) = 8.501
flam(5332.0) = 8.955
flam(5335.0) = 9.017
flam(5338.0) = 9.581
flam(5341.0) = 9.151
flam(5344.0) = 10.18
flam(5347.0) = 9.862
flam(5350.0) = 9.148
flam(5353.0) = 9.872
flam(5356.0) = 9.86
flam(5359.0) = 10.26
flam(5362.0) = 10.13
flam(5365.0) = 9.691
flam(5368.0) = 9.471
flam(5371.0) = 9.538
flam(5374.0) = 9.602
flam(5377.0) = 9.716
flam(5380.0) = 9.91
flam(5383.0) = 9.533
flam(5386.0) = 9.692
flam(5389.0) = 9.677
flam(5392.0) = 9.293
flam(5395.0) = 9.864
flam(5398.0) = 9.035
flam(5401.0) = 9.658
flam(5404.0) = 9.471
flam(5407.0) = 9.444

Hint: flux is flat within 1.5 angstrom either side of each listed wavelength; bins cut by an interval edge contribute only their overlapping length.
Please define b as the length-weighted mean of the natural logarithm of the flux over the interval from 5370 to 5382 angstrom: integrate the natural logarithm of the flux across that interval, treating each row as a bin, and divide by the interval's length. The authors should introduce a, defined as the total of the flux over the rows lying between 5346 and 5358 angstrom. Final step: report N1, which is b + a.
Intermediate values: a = 38.7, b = 2.271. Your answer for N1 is 41.0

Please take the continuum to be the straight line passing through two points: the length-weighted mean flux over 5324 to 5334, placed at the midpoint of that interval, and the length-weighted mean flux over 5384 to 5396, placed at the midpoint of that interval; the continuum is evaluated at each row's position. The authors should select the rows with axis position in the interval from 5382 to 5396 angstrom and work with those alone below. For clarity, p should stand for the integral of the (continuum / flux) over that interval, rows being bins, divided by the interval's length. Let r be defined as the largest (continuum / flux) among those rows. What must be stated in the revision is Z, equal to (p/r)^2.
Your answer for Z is 0.931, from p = 1.00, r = 1.04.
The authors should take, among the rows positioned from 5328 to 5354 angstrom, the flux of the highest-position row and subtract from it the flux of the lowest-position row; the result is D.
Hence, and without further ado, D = 1.4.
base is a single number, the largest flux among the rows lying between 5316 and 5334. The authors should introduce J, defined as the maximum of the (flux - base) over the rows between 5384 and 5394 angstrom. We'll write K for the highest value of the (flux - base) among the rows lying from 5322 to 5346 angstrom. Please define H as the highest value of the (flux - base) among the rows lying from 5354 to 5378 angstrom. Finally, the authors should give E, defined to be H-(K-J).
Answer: -0.45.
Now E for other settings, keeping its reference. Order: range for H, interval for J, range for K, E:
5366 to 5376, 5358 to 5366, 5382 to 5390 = -0.03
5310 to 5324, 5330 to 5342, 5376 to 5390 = -0.33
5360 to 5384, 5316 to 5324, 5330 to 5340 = 0.55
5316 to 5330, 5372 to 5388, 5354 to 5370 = -0.35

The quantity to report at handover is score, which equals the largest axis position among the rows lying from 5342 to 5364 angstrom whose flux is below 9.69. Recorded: 5350.0 angstrom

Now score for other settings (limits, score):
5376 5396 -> 5392.0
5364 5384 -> 5383.0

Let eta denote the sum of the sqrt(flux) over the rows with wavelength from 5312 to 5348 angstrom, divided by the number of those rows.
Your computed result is 3.09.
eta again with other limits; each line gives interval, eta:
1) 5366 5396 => 3.10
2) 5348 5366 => 3.13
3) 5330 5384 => 3.10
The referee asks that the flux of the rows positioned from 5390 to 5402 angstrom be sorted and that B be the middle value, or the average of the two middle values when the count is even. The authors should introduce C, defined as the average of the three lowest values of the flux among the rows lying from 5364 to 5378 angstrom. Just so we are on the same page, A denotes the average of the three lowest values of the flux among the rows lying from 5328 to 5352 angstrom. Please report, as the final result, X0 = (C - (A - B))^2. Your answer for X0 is 104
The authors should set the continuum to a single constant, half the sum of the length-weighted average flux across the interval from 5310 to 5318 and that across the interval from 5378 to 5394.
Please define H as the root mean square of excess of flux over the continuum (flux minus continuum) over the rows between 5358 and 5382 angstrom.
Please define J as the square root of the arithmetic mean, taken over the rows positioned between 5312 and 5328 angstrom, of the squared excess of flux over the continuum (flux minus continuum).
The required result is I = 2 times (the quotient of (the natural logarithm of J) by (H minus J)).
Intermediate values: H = 0.27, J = 0.32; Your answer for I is 43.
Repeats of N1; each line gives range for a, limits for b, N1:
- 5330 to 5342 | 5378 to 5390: 39.0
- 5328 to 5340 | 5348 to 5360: 38.3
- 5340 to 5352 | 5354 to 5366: 40.6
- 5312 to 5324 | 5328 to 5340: 42.0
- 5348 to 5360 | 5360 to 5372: 41.4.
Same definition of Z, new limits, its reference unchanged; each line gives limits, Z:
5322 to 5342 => 0.862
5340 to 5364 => 0.875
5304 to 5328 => 0.881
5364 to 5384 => 0.959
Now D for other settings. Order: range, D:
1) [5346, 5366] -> -0.2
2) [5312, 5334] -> -0.9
